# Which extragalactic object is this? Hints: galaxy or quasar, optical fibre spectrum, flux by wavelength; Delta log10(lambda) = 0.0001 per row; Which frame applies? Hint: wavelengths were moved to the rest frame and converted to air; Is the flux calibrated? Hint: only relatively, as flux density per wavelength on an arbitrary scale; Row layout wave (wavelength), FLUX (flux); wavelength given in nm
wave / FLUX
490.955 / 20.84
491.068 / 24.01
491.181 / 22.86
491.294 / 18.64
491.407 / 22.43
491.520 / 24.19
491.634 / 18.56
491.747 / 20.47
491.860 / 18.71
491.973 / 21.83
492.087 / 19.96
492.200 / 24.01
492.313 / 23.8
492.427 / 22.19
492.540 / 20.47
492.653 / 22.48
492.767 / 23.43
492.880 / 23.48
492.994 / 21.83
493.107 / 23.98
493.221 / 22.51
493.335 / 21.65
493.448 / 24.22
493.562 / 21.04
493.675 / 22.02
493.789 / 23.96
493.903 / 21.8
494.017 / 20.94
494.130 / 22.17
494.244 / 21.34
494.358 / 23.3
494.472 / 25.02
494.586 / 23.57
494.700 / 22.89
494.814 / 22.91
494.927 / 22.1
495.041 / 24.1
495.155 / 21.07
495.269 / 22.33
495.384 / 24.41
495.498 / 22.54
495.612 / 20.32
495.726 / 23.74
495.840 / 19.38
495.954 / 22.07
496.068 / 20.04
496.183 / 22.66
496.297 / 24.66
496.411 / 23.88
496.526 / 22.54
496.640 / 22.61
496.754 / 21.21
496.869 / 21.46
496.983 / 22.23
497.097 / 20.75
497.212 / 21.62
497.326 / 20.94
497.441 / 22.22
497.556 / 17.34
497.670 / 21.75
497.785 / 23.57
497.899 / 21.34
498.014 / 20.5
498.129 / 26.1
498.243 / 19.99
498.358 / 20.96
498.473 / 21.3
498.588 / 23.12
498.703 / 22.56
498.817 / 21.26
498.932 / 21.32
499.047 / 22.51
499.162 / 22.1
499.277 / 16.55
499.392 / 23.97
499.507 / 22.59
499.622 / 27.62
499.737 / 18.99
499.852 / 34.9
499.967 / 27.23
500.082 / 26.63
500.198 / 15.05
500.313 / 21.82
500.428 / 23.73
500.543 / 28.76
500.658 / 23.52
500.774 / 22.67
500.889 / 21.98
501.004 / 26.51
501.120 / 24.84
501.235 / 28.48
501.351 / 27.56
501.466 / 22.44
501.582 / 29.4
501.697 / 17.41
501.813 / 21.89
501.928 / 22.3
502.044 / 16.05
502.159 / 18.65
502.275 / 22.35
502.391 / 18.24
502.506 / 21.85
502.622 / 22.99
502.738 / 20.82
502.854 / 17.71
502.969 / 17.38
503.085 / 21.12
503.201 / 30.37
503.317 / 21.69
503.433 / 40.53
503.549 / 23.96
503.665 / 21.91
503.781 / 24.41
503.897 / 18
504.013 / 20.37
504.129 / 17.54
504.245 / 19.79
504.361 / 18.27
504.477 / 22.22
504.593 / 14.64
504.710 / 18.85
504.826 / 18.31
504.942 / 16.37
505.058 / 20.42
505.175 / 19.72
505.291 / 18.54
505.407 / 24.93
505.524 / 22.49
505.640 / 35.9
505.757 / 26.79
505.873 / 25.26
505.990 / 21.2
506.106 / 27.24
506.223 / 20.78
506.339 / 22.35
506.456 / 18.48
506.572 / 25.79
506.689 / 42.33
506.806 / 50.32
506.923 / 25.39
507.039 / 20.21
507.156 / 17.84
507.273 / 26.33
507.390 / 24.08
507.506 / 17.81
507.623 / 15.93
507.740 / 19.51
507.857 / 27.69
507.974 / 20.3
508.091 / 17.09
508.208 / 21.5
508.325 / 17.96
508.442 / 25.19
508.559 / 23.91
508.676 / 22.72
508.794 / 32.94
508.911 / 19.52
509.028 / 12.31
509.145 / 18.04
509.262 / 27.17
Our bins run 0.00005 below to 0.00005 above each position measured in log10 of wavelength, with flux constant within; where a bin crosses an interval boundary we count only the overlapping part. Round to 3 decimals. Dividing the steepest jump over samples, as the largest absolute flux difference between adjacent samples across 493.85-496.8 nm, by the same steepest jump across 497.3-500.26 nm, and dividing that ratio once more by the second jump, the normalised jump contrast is 0.017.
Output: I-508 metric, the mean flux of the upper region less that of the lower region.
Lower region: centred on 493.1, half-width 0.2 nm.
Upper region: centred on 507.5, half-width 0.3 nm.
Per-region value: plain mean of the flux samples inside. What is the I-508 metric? -2.0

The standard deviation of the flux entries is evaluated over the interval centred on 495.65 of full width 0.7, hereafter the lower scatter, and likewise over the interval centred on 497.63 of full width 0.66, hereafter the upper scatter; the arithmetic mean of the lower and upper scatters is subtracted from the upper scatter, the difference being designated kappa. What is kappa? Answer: 0.1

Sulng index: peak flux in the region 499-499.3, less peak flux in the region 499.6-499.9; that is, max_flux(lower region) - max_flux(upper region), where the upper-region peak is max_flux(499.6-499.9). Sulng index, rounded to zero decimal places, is -12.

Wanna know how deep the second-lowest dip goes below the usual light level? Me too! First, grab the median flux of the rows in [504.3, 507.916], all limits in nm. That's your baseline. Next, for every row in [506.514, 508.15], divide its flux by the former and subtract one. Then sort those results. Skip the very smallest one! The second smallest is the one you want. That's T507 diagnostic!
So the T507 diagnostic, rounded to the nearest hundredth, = -0.19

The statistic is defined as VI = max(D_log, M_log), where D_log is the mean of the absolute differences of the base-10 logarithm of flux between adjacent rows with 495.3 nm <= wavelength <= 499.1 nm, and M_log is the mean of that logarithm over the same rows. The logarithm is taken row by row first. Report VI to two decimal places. 1.34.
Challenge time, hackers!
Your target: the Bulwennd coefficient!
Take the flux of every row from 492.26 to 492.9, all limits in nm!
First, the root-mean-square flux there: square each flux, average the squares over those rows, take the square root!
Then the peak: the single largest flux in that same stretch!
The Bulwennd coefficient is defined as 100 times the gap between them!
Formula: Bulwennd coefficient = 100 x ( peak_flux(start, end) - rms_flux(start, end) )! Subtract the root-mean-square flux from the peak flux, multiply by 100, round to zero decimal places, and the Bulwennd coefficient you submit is 113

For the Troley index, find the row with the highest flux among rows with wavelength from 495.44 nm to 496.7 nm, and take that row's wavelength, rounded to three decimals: 496.297 nm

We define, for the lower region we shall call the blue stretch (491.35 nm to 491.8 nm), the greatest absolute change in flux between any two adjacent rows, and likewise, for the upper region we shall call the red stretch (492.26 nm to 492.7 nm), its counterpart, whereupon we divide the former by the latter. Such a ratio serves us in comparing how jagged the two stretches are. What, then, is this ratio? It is 2.8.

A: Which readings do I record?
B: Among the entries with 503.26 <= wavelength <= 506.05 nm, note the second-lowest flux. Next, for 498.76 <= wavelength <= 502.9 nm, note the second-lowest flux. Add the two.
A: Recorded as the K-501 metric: 32.4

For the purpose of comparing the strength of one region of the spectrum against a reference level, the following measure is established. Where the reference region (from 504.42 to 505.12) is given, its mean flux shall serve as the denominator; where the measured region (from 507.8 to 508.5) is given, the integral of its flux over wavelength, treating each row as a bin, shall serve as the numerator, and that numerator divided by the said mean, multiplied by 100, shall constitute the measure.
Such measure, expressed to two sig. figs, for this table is 82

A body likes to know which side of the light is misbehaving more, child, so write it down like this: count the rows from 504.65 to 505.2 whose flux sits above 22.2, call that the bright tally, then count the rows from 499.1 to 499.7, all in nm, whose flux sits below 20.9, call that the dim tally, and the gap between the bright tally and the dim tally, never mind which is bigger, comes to 1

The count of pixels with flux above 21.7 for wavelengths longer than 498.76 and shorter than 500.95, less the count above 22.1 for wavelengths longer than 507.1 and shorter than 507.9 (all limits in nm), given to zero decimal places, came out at 11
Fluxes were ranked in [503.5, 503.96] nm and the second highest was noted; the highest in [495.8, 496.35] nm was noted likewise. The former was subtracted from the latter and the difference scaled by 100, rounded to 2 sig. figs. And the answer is 70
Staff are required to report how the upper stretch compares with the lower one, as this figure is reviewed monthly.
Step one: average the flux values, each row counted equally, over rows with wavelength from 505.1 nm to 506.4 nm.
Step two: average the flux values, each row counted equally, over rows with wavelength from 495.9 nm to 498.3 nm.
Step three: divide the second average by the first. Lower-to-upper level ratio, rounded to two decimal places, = 0.91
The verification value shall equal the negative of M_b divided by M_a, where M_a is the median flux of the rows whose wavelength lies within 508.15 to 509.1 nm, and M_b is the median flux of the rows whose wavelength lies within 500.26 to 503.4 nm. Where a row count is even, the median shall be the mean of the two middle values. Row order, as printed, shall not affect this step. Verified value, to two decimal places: -1.01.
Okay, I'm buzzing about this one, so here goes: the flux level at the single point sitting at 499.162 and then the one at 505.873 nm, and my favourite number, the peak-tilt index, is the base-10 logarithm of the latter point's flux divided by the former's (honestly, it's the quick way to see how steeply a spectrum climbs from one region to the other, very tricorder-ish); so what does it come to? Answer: 0.06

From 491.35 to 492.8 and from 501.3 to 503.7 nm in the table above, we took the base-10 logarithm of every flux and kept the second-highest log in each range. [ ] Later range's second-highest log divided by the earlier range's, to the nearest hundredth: 1.07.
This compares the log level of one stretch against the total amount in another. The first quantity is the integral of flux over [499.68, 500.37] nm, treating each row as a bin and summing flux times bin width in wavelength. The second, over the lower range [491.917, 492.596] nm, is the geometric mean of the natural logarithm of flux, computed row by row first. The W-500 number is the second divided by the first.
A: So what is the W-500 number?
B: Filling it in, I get 0.186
